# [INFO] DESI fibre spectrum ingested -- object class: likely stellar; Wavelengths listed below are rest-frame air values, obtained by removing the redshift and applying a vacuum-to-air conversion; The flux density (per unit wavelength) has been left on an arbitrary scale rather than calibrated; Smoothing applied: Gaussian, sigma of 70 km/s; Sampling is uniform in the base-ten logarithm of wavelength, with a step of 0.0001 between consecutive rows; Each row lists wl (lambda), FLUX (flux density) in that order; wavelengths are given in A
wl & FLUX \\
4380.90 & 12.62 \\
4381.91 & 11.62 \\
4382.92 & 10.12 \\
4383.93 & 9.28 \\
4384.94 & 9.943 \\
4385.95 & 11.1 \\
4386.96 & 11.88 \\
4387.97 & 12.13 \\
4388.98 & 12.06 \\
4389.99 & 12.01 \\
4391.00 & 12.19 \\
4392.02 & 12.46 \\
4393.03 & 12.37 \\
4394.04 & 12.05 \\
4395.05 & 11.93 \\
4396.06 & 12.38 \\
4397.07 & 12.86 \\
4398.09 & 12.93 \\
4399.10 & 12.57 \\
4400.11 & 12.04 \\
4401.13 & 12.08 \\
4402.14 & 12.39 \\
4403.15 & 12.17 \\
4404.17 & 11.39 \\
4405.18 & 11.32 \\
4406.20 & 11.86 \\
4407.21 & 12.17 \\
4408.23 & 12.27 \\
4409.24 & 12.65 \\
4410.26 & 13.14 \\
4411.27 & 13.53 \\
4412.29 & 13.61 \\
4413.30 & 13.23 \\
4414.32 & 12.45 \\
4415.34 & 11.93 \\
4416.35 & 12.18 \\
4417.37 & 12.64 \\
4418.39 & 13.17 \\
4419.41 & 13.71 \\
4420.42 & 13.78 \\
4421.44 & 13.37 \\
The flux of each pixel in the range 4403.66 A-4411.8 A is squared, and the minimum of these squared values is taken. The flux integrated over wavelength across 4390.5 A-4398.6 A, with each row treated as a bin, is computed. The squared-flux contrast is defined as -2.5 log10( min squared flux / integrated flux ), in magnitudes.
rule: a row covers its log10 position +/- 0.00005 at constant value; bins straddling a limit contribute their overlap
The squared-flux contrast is -0.27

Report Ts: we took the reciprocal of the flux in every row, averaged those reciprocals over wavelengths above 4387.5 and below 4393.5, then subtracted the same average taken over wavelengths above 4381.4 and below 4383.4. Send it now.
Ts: -0.010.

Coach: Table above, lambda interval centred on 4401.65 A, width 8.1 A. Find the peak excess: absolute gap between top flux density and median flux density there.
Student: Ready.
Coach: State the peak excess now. 0.8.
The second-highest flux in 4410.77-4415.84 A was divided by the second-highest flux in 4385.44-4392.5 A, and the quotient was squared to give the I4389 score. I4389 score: 1.23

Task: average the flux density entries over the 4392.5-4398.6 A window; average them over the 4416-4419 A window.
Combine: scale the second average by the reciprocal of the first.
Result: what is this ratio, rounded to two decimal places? 1.02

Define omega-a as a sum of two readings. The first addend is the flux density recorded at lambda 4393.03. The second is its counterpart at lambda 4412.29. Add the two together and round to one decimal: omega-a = 26.0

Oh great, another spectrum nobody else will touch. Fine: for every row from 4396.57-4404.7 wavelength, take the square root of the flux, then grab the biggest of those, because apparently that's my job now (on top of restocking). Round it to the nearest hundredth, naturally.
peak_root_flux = 3.60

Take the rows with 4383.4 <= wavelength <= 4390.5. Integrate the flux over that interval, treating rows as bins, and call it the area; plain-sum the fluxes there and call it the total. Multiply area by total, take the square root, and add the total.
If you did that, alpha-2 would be 157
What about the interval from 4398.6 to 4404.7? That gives 146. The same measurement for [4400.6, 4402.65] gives 49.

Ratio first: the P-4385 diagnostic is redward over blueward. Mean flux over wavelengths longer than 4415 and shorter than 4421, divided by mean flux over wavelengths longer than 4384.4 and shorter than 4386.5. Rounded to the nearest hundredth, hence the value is 1.23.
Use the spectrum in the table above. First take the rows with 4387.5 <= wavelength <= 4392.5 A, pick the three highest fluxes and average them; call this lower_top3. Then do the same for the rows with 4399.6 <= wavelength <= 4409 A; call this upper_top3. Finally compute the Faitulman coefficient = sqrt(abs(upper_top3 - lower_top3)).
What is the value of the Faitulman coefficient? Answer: 0.1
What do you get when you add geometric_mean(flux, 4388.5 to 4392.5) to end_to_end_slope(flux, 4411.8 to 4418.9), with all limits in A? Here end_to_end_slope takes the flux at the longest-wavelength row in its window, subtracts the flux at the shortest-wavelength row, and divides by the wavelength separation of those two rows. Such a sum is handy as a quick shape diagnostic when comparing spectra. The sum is 12.1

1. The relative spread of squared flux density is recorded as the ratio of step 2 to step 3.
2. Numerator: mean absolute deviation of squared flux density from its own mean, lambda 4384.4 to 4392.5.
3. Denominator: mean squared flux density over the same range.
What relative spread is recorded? 0.10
